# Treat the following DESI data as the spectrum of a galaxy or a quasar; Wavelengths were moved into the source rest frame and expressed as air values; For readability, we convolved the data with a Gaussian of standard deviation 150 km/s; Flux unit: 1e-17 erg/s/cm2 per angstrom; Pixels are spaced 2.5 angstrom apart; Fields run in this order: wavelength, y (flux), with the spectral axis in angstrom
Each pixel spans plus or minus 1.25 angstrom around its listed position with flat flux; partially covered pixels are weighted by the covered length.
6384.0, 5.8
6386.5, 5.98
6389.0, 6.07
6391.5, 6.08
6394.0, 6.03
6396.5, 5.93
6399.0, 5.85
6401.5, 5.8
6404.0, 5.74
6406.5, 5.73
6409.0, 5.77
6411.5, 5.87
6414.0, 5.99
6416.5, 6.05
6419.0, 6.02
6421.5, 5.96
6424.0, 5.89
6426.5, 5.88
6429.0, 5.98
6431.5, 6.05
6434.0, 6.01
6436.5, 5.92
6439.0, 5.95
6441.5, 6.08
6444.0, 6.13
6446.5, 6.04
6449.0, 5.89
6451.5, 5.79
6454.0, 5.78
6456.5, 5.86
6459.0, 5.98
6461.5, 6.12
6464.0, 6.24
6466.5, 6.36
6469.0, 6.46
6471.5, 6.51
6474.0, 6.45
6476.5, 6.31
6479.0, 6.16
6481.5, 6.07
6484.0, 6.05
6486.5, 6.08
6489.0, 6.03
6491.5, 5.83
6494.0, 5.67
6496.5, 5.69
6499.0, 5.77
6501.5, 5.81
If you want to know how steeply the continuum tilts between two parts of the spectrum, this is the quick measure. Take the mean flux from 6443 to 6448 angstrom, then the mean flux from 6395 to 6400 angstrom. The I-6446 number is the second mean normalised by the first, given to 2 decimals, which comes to 0.97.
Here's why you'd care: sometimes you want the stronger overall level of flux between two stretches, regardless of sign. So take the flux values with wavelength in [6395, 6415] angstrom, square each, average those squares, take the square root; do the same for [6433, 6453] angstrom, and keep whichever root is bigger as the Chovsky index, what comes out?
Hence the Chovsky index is 5.98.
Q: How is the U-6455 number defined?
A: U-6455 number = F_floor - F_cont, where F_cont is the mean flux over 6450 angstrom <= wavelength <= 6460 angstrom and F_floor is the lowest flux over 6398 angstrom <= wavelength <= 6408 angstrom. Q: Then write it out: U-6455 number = -0.12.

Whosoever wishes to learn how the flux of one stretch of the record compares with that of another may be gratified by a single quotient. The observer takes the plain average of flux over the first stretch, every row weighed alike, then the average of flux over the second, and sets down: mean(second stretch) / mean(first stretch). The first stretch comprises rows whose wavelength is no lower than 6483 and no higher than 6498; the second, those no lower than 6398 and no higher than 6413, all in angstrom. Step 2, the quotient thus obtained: 0.98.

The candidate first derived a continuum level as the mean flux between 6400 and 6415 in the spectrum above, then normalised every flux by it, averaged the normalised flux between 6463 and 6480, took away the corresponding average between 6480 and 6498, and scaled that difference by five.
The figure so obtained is 0.38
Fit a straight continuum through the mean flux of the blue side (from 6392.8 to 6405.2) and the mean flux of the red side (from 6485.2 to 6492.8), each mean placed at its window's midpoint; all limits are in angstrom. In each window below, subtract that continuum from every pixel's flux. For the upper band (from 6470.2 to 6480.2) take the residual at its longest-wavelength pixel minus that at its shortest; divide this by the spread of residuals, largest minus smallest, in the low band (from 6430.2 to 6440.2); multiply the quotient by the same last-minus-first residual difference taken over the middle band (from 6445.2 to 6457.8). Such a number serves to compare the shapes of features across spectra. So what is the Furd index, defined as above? 0.51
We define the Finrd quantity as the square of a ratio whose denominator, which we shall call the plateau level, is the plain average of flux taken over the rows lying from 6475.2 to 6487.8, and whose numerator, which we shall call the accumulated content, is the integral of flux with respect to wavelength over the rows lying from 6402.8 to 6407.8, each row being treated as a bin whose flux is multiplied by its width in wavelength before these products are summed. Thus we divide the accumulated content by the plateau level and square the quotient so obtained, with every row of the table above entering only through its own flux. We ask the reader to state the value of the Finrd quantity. 22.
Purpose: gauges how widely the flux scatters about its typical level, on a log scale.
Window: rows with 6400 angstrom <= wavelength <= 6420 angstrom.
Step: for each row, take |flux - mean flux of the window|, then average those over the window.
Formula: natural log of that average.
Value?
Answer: -2.19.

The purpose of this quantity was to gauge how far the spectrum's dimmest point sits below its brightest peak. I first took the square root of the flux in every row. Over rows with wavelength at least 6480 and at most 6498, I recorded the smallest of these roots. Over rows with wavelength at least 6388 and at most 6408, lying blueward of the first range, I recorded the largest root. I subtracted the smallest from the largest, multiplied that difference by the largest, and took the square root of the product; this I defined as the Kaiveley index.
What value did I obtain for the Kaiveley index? 0.46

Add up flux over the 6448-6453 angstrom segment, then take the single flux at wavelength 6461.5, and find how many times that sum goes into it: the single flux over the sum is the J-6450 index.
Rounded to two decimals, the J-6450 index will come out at 0.52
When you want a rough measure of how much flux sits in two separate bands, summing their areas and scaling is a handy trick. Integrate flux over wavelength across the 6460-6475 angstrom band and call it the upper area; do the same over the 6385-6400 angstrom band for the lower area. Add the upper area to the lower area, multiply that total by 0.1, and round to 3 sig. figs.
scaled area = 18.5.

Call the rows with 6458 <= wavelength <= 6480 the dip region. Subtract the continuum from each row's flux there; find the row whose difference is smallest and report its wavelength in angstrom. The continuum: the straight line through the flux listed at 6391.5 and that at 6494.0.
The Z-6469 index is 6459.0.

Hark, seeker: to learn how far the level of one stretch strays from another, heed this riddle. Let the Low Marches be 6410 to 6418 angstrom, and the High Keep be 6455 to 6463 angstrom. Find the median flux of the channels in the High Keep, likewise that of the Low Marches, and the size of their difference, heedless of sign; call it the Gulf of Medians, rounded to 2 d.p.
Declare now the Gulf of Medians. 0.01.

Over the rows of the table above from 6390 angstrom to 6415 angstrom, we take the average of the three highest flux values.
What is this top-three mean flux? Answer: 6.03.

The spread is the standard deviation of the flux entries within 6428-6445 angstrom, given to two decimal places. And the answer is 0.07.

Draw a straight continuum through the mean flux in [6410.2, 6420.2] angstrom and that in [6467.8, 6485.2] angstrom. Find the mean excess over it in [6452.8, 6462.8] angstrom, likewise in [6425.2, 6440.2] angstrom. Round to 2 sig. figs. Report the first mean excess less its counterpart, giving -0.15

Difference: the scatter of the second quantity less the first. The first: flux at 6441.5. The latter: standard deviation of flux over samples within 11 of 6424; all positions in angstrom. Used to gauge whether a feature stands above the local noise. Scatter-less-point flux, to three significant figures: -6.02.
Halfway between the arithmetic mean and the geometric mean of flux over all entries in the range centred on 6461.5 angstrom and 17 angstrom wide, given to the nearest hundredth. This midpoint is 6.11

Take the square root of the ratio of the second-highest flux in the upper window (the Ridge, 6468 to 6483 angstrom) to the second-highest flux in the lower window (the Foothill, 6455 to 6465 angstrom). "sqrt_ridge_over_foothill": 1.03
